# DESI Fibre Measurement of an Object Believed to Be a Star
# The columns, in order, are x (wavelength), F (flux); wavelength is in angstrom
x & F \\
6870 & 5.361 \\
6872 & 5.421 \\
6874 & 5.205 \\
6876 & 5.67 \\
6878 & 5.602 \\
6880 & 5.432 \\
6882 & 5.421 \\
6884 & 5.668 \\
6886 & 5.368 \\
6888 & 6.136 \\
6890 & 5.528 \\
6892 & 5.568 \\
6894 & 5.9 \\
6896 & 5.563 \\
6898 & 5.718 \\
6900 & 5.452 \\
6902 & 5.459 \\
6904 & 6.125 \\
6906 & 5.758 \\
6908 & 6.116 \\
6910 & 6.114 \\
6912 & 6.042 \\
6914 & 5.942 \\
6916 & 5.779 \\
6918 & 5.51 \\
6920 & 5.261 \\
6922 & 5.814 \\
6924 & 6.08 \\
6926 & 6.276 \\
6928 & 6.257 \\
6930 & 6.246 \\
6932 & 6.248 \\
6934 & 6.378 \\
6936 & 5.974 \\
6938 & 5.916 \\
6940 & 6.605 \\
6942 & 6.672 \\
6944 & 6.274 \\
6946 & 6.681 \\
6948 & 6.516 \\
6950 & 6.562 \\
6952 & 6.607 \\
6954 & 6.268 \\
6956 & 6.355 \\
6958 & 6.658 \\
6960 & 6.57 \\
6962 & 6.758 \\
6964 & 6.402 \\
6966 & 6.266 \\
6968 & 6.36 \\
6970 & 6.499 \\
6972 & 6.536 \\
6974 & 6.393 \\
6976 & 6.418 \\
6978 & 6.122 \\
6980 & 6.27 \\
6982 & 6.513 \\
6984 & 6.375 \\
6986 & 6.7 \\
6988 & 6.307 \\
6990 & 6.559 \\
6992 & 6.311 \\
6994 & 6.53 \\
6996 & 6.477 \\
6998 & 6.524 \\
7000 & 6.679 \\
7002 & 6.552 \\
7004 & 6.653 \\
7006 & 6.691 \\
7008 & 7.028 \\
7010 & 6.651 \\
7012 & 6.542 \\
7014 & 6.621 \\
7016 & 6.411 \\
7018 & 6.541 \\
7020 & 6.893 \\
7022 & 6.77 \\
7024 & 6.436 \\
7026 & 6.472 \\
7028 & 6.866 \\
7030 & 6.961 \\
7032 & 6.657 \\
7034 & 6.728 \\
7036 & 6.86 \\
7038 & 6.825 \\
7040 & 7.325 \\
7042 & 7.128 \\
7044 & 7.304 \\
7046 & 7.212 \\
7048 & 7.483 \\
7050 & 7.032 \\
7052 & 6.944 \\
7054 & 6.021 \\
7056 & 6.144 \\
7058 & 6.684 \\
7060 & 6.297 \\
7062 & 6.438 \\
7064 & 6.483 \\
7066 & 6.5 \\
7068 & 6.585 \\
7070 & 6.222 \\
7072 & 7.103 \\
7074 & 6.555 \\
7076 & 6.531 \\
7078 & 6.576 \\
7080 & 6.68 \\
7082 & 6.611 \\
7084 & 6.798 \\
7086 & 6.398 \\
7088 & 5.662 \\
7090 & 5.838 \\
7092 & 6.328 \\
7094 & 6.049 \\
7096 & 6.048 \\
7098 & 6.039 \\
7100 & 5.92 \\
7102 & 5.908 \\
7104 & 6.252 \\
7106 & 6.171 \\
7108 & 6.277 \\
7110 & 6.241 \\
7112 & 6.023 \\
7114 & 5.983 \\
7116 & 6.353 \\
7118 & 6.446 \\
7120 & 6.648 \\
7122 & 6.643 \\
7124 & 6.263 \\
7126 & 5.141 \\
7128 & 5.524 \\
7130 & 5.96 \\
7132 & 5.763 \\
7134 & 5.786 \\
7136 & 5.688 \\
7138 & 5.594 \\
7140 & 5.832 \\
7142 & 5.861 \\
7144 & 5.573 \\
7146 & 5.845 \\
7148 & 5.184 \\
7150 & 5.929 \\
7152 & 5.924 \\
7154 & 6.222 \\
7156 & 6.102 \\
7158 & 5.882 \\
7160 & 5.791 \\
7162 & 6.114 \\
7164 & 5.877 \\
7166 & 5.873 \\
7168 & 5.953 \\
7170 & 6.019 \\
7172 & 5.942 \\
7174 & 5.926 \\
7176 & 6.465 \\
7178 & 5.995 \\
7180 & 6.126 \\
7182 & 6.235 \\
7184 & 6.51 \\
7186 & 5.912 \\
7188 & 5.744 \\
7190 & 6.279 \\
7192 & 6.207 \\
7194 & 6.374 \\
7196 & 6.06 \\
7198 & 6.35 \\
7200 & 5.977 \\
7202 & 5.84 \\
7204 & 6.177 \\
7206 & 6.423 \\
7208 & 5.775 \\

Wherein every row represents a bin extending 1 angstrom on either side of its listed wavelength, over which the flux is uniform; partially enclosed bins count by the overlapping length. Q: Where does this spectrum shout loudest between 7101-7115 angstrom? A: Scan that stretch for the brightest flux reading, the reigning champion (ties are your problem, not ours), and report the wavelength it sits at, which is 7108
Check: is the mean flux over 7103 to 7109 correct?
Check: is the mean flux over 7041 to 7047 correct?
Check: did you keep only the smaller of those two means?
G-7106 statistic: 6.2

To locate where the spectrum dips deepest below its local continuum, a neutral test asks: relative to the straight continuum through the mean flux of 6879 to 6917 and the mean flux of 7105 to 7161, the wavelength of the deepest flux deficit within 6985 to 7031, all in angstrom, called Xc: 6988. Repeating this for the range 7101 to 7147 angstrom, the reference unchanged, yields 7126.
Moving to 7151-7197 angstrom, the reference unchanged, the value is 7188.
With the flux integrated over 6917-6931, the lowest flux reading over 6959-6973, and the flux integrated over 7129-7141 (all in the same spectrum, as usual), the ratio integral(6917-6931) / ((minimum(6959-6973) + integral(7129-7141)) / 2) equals 2.20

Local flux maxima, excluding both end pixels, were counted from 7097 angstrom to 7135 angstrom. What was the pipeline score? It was 4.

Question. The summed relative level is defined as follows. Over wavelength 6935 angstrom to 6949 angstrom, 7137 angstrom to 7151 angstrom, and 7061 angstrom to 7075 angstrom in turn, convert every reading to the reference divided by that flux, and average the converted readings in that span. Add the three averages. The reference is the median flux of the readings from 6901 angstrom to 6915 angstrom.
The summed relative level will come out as 2.94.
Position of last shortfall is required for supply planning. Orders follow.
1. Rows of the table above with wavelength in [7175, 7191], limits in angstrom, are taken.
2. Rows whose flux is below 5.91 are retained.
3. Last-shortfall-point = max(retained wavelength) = 7188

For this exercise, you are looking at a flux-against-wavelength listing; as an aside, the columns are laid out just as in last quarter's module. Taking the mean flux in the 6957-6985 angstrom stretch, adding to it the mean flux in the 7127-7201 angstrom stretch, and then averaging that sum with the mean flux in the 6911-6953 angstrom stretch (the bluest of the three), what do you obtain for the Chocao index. 9.28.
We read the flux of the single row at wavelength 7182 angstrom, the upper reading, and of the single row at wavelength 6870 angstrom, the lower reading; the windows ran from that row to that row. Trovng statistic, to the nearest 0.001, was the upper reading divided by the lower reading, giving 1.163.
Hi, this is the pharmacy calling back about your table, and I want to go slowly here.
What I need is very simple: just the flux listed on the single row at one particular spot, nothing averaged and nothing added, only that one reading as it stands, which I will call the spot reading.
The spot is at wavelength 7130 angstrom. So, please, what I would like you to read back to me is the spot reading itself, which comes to 5.96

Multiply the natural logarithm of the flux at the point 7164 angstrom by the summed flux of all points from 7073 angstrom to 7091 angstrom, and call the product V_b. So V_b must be 102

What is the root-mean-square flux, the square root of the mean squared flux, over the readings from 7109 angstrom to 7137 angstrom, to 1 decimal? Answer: 6.0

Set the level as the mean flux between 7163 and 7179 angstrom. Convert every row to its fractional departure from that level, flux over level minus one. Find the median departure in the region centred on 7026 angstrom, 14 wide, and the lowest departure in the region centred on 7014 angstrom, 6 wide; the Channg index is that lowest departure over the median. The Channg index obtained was 1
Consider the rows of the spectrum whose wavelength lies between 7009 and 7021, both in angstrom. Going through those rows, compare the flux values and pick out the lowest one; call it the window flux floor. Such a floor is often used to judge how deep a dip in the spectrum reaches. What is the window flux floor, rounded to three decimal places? 6.411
